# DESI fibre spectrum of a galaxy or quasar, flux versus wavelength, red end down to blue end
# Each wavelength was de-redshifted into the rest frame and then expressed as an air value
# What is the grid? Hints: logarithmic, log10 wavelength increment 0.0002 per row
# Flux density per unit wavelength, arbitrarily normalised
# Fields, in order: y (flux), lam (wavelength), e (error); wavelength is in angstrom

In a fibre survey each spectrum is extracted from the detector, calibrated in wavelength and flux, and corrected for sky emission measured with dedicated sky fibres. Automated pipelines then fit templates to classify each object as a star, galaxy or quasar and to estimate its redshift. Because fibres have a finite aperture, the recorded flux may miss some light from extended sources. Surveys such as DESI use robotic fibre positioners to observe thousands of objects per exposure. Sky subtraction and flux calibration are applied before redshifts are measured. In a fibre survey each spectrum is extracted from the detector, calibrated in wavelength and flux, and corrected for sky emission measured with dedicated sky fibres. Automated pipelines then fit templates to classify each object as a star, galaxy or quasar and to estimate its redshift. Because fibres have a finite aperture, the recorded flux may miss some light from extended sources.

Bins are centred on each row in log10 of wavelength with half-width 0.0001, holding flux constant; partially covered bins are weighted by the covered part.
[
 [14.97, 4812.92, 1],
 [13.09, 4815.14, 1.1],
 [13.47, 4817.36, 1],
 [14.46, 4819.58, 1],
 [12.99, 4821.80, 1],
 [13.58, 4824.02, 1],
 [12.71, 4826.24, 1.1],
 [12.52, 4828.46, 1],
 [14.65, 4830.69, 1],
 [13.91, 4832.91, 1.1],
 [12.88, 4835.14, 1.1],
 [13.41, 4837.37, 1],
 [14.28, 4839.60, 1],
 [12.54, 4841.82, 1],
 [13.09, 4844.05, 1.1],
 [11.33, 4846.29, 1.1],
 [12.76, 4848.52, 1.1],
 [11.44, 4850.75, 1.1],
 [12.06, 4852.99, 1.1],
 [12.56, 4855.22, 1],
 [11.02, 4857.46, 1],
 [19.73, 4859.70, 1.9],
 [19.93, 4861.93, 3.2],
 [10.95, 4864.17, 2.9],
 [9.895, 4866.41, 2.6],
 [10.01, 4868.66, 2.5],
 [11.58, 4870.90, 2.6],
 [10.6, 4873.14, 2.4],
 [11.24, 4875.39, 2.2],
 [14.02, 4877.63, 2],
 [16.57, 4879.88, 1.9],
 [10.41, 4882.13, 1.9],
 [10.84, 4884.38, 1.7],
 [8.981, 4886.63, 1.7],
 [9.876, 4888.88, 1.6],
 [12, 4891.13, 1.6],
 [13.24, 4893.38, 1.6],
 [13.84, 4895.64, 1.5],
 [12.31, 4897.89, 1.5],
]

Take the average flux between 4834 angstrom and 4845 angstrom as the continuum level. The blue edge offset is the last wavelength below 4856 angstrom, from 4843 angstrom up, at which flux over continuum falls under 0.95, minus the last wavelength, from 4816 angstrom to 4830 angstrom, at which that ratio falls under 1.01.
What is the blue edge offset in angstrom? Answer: 26.8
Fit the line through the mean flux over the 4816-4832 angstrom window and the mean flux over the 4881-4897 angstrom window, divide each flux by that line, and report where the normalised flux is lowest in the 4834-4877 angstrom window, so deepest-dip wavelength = 4866.41 angstrom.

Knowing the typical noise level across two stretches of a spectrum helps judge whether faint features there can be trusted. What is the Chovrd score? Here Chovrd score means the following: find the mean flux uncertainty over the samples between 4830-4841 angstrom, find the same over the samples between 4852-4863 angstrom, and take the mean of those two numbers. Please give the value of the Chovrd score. 1.34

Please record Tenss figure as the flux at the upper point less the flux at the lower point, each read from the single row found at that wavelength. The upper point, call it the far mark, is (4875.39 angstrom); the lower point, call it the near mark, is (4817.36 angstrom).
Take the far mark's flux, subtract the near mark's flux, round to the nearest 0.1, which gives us -2.2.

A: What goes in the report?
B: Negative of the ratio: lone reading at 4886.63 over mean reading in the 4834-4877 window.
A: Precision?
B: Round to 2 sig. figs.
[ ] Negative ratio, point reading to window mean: -0.71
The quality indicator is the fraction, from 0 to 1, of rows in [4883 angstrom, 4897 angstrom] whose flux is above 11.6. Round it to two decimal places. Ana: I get 0.50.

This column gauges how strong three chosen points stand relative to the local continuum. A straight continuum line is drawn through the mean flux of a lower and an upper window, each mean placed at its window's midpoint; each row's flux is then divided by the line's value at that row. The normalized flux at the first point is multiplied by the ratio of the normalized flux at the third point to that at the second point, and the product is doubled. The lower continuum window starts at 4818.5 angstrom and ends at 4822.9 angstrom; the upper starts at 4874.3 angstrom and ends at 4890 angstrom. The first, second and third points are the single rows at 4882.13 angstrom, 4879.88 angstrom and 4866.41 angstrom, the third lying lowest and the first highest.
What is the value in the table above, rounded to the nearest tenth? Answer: 1.0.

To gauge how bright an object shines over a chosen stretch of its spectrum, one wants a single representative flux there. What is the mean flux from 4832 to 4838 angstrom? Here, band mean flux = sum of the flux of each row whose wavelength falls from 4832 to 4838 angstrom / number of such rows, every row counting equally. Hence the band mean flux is 13.4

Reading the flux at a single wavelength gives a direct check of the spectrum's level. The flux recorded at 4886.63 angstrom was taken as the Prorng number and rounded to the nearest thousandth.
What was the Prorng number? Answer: 8.981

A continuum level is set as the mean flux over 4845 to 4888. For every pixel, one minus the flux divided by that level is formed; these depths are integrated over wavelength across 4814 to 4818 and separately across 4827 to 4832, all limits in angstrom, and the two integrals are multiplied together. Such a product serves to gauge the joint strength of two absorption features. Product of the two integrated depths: 0.13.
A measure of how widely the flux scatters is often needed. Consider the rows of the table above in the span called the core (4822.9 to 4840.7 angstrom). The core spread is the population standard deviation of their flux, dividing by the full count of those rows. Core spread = 0.7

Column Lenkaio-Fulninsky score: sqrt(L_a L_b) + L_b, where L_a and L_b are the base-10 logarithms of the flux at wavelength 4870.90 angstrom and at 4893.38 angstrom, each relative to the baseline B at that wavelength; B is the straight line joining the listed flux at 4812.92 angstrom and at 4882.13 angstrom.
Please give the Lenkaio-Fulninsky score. 0.18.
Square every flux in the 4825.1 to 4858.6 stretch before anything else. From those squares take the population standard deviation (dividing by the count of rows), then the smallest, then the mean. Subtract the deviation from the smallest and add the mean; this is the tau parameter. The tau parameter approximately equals 259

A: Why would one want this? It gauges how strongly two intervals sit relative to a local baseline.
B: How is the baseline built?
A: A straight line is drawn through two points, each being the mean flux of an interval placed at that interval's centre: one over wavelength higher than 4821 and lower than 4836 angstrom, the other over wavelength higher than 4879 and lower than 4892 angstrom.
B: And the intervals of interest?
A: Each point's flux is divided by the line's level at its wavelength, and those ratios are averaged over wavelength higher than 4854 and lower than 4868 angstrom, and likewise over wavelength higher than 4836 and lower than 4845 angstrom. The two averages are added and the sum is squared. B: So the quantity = 4.7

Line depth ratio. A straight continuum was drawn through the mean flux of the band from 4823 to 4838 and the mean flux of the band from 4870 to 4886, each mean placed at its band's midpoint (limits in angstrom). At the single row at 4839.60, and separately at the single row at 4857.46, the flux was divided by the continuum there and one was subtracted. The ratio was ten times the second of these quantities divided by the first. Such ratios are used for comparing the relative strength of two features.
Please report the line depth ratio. -15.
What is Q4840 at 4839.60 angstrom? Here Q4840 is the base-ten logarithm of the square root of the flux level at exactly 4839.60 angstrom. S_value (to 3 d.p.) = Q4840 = 0.577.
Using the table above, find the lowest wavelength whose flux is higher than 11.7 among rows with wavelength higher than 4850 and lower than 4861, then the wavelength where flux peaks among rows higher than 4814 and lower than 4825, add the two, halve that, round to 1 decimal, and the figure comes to 4836.3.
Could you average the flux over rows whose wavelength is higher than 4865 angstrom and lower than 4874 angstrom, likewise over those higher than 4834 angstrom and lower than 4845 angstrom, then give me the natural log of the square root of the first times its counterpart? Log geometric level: 2.47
